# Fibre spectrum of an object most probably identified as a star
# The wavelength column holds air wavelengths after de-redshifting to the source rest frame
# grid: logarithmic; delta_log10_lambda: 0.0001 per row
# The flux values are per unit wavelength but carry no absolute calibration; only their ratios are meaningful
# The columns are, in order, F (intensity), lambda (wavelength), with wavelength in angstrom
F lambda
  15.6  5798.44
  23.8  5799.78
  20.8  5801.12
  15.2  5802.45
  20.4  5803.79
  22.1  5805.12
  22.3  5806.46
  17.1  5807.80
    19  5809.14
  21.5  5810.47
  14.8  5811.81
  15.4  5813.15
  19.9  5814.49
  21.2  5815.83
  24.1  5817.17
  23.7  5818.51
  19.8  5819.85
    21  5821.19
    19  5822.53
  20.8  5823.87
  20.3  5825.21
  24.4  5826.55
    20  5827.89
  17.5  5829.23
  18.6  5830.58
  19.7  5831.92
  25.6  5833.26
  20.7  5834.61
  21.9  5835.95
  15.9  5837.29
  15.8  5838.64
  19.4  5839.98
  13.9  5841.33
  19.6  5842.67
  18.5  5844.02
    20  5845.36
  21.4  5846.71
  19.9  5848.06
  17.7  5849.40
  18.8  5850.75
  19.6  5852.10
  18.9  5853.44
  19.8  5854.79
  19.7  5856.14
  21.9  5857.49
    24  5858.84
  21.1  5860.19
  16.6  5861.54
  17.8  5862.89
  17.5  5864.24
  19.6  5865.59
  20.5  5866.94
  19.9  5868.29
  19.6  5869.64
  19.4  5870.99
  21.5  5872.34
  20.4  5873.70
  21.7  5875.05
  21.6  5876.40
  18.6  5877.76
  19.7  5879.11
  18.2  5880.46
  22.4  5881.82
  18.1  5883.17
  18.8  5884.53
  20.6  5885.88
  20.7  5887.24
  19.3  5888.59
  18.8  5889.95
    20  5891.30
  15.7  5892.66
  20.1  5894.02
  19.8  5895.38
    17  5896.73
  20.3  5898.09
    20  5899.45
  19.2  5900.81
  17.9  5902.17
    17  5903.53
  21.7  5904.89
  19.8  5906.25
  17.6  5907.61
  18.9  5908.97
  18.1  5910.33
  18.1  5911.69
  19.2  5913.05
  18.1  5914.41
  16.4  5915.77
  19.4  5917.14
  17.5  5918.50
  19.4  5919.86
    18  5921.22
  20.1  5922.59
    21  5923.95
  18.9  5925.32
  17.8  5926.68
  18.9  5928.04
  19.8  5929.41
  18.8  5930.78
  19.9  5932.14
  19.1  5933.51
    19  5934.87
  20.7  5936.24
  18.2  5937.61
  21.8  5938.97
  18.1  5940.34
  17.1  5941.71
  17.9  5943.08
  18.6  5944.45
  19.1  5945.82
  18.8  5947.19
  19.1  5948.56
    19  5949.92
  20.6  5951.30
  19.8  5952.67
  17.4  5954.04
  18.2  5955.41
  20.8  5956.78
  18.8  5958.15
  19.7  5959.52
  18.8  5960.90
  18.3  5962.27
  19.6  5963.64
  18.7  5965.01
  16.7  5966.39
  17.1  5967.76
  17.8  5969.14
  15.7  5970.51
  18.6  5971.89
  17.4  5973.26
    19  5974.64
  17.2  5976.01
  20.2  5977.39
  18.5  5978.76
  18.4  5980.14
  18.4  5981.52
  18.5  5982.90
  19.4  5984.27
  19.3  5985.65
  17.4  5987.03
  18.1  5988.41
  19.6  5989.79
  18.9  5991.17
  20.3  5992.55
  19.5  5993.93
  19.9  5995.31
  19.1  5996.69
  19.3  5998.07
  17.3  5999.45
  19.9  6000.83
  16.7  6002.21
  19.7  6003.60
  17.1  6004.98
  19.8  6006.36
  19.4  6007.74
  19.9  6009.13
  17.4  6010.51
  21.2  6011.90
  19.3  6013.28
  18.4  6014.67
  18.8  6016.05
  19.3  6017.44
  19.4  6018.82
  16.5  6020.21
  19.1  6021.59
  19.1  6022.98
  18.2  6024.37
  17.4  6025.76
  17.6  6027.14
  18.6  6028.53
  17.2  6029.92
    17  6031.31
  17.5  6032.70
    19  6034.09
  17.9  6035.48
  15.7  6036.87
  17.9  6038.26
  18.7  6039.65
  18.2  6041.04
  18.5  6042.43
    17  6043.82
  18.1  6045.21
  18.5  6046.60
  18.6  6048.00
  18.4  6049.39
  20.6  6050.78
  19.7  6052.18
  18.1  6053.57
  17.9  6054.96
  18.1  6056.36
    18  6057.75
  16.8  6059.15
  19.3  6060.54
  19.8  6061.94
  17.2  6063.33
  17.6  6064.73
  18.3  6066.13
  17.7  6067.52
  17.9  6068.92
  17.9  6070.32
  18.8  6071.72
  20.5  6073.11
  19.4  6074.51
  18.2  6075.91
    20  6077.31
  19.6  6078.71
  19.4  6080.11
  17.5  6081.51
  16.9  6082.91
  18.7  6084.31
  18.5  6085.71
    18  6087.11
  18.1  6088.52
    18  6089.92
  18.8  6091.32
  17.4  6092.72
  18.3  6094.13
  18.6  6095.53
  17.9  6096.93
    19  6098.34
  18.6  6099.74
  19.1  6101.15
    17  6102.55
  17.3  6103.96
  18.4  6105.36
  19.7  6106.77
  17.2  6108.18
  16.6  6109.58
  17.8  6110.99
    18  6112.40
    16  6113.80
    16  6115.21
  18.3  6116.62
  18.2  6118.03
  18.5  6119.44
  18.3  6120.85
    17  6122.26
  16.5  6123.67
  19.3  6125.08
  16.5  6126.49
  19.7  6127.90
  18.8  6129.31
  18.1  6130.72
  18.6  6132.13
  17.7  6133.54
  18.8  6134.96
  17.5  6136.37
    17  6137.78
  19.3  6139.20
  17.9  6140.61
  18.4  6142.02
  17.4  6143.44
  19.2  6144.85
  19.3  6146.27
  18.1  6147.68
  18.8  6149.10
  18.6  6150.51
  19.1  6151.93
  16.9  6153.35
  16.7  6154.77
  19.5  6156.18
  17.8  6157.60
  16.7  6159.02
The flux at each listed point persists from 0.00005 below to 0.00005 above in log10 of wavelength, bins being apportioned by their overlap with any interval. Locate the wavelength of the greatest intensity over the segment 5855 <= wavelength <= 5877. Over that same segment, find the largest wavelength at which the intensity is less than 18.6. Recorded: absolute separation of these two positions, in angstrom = 5.4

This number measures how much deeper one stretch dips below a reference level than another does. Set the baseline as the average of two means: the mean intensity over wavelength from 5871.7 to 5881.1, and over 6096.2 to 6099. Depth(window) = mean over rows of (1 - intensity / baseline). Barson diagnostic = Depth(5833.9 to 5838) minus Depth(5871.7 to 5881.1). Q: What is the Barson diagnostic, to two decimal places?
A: 0.04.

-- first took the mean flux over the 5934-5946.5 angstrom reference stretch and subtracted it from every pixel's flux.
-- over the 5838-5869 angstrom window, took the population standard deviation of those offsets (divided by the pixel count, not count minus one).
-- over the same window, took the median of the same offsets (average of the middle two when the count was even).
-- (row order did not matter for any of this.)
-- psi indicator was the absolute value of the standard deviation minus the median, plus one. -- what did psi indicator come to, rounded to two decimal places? 2.40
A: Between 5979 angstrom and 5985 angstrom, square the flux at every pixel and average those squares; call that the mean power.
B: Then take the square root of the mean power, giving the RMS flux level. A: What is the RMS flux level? 18.7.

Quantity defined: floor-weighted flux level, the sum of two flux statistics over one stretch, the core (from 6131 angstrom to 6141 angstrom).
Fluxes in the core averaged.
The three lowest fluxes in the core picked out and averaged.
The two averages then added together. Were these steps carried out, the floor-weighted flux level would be 36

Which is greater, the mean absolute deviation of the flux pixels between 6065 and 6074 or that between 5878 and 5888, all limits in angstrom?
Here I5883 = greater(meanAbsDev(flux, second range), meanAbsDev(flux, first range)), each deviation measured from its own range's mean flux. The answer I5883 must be 1.2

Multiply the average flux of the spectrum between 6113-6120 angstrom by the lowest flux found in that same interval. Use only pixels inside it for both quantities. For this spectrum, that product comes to 278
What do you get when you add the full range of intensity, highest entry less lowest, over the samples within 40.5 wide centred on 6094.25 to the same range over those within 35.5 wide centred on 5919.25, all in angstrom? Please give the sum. 9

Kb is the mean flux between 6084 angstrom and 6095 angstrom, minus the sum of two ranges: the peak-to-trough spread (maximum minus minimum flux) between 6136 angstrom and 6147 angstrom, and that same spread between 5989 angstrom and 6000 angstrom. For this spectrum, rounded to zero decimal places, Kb 13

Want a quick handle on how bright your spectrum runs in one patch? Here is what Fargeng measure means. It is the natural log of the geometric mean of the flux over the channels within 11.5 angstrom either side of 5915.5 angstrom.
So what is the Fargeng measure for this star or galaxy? 2.93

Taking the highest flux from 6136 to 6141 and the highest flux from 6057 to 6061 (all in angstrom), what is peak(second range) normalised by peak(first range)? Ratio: 1.00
